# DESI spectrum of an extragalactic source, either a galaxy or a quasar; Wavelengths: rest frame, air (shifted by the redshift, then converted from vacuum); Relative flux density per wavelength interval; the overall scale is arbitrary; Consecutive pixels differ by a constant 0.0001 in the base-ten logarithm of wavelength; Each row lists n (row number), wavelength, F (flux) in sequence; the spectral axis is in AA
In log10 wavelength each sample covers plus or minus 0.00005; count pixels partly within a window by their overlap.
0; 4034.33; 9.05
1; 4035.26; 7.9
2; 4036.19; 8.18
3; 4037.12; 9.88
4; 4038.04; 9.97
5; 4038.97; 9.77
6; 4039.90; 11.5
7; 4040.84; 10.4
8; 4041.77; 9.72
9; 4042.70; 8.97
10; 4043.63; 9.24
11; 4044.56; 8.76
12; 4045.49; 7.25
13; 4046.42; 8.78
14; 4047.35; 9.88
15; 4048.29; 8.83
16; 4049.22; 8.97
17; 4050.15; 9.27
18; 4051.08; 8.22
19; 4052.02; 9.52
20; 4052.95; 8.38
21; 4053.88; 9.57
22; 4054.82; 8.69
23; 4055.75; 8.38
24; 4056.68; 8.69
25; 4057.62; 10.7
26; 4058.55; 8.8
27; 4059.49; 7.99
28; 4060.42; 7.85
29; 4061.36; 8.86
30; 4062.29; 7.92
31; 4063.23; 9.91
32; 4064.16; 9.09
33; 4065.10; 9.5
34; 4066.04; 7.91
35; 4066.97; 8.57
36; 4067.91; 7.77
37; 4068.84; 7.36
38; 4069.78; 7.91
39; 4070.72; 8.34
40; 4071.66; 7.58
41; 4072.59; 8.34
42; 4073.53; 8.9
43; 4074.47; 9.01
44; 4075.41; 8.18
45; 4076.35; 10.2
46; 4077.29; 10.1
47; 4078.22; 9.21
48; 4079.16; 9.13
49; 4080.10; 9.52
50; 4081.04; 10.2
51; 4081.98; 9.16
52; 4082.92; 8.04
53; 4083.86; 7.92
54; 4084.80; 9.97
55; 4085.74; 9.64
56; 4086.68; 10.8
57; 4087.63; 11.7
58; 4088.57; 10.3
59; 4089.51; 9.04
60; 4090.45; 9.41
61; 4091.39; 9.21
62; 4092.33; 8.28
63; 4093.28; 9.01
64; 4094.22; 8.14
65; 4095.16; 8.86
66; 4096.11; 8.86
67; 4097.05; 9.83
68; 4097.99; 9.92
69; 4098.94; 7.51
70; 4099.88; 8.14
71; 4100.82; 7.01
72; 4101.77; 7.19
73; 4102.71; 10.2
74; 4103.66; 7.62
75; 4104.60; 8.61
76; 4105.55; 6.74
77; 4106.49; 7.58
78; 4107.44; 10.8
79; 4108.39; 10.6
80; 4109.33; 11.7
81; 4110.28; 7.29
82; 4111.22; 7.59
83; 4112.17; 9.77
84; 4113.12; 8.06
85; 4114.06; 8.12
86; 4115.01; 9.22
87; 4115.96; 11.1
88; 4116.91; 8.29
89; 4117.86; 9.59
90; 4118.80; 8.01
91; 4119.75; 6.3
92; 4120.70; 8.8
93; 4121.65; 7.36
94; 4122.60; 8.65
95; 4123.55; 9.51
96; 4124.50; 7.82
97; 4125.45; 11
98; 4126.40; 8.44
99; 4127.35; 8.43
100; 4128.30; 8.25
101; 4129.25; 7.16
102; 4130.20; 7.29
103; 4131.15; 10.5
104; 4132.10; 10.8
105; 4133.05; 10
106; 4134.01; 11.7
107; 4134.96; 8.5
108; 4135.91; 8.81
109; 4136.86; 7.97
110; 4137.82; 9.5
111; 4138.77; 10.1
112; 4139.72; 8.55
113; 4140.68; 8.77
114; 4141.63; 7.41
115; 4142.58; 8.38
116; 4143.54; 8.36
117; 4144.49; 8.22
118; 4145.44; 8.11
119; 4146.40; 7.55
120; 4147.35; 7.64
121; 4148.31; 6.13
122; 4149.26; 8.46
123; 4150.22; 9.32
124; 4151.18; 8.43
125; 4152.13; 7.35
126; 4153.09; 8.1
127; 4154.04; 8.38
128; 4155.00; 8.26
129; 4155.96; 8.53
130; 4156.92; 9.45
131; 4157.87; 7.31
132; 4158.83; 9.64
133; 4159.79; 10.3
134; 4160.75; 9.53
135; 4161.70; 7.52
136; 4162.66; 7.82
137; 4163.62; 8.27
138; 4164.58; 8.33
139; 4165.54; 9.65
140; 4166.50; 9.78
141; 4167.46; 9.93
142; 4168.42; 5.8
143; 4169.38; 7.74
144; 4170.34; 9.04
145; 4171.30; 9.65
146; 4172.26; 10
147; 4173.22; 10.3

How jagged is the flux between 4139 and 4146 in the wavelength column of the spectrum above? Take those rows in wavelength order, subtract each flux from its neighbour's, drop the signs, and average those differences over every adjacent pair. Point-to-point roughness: 0.5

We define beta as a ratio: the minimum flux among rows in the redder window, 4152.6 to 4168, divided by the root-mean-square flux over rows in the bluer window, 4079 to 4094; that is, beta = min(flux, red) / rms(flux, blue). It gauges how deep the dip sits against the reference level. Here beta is 0.77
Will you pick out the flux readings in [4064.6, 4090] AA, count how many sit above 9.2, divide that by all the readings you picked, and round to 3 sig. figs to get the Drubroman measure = 0.407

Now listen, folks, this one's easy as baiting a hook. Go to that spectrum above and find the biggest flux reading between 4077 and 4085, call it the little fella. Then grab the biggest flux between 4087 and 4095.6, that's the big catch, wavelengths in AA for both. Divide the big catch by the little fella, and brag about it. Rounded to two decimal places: 1.15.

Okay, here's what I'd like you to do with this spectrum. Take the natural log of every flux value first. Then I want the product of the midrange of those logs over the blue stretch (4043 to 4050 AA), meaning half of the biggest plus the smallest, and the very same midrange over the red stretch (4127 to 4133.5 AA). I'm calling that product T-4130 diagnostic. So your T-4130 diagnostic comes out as 4.6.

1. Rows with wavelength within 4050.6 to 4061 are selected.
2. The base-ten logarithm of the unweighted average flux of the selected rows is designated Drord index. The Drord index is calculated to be 0.944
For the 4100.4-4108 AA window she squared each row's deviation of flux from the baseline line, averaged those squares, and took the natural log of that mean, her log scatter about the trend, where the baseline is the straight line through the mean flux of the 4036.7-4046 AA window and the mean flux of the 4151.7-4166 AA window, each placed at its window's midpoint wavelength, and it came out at 1.0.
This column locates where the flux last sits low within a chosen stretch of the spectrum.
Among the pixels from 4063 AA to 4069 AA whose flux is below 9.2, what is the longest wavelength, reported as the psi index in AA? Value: 4068.84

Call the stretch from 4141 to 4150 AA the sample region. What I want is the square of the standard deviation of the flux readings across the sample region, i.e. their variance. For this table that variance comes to 0.5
